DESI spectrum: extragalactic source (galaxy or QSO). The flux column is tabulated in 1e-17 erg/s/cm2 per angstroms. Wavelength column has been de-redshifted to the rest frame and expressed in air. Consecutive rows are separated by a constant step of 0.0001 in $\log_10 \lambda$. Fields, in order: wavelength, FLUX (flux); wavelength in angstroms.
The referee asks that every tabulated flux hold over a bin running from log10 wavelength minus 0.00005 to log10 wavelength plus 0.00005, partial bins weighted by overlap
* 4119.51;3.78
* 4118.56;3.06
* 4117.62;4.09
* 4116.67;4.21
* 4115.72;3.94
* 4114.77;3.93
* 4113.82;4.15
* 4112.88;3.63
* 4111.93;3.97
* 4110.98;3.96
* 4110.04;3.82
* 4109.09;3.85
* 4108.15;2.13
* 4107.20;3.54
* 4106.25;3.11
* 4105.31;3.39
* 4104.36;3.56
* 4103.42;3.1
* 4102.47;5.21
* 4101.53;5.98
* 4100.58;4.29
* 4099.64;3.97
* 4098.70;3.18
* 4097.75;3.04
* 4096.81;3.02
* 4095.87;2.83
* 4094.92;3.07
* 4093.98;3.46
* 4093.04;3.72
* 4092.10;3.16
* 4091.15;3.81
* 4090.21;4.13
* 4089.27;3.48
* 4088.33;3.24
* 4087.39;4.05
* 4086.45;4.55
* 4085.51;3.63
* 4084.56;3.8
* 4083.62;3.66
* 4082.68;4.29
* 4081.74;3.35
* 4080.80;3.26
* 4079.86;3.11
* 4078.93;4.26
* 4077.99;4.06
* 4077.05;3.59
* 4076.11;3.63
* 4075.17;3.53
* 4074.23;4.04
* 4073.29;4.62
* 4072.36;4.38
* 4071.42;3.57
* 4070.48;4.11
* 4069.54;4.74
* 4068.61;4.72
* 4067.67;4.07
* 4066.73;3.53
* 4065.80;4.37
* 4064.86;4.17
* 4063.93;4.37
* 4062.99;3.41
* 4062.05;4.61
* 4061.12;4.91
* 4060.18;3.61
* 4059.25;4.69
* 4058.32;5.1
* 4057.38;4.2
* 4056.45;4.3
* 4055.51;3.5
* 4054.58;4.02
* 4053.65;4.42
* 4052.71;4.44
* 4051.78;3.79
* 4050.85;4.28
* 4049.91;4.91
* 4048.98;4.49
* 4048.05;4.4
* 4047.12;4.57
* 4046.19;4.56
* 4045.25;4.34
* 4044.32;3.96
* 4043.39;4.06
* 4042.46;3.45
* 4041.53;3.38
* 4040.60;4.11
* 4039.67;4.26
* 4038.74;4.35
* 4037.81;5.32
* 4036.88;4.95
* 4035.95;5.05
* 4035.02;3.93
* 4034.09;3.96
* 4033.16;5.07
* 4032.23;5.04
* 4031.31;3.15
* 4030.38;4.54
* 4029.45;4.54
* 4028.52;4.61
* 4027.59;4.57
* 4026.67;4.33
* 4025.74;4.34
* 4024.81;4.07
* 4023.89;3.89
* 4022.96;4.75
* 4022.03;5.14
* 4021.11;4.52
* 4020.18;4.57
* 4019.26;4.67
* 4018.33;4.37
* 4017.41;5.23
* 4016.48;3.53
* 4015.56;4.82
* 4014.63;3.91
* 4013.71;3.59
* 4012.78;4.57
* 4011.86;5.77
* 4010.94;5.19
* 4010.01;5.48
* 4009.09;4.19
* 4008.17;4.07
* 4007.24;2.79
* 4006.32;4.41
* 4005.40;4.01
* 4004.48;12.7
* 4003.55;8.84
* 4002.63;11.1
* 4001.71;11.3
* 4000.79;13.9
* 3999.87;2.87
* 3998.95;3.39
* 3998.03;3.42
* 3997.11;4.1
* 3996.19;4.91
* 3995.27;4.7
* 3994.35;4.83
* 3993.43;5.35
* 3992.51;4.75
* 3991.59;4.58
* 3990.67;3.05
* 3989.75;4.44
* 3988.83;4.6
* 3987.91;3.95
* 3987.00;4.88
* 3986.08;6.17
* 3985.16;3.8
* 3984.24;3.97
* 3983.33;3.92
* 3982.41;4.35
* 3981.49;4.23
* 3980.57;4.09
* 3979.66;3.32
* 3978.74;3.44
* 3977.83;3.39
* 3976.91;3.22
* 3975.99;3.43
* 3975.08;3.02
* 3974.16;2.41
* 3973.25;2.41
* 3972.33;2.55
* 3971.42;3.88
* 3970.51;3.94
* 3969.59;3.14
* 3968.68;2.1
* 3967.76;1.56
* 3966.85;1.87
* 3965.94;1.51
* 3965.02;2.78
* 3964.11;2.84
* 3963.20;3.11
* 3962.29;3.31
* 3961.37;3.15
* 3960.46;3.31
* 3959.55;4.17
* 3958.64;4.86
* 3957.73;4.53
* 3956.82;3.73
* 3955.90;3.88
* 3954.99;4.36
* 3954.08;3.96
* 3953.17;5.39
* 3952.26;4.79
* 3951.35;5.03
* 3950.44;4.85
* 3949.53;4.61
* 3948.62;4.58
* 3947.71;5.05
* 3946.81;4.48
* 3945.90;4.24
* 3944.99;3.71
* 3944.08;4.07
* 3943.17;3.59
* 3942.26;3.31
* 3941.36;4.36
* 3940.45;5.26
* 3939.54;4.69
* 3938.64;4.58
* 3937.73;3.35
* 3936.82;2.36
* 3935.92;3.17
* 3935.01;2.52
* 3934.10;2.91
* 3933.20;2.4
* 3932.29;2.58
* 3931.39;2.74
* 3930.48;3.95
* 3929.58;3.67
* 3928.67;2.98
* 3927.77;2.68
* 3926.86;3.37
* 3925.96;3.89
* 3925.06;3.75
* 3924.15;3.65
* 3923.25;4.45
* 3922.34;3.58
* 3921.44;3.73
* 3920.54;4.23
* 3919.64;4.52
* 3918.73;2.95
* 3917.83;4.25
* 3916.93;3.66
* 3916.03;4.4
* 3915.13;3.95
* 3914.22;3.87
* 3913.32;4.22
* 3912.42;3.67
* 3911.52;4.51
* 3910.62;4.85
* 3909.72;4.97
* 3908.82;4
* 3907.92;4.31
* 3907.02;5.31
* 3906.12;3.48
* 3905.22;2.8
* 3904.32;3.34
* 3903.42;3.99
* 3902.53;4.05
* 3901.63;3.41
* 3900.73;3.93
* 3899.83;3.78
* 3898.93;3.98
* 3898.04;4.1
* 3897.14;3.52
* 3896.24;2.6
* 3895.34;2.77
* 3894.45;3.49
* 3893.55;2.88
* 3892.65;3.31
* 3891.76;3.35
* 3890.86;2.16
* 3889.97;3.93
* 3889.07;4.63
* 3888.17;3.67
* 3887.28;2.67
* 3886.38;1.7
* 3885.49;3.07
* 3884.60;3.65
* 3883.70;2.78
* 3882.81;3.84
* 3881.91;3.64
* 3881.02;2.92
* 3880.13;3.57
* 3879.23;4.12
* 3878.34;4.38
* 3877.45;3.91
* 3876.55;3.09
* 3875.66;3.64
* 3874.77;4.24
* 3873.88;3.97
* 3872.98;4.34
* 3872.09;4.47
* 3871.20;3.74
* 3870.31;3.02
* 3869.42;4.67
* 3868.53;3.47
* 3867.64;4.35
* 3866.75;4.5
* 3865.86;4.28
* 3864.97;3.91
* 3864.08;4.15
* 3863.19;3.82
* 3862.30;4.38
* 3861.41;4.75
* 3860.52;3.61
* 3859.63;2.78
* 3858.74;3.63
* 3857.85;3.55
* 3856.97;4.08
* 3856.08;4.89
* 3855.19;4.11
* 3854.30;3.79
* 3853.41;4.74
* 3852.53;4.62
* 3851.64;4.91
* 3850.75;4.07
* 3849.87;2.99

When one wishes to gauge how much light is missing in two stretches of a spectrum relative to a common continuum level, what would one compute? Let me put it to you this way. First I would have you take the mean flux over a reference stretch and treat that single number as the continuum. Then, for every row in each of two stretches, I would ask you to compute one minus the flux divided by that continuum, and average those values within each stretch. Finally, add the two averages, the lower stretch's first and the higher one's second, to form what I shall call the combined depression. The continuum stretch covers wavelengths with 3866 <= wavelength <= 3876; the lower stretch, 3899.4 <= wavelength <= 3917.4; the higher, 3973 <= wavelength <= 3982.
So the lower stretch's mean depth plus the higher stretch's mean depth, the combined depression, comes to 0.19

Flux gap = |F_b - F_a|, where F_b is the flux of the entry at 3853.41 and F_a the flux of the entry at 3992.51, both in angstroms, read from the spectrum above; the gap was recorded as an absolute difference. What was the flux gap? 0.0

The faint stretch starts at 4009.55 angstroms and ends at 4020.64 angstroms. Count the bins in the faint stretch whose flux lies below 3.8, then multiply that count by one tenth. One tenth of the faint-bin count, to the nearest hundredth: 0.20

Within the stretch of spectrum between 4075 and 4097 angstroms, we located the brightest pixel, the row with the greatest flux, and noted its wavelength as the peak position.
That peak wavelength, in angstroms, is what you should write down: 4086.45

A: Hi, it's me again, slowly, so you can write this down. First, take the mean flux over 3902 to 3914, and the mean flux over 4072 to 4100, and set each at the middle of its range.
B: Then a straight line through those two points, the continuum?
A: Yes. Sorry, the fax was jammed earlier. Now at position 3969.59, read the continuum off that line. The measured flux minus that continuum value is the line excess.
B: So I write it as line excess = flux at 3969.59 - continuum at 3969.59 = -0.8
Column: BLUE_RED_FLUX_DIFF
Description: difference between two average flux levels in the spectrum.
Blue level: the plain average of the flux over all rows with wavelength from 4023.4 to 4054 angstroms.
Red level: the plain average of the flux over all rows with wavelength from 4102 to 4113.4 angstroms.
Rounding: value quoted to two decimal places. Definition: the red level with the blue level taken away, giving -0.73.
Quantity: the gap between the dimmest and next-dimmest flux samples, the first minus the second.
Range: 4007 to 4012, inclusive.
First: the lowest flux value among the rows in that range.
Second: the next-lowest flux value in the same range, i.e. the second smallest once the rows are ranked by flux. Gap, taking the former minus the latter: -1.28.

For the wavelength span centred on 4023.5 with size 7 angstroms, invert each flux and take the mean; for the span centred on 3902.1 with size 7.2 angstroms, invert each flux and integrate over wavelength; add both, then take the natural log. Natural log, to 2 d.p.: 0.80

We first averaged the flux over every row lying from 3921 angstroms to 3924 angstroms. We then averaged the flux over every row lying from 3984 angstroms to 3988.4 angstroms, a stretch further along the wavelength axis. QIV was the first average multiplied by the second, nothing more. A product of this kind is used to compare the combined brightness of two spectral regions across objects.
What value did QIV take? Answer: 18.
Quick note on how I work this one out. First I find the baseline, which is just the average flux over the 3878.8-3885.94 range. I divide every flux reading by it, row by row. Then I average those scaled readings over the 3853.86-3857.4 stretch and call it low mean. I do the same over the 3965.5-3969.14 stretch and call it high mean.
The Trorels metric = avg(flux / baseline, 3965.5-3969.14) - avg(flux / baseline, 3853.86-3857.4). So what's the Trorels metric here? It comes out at -0.71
